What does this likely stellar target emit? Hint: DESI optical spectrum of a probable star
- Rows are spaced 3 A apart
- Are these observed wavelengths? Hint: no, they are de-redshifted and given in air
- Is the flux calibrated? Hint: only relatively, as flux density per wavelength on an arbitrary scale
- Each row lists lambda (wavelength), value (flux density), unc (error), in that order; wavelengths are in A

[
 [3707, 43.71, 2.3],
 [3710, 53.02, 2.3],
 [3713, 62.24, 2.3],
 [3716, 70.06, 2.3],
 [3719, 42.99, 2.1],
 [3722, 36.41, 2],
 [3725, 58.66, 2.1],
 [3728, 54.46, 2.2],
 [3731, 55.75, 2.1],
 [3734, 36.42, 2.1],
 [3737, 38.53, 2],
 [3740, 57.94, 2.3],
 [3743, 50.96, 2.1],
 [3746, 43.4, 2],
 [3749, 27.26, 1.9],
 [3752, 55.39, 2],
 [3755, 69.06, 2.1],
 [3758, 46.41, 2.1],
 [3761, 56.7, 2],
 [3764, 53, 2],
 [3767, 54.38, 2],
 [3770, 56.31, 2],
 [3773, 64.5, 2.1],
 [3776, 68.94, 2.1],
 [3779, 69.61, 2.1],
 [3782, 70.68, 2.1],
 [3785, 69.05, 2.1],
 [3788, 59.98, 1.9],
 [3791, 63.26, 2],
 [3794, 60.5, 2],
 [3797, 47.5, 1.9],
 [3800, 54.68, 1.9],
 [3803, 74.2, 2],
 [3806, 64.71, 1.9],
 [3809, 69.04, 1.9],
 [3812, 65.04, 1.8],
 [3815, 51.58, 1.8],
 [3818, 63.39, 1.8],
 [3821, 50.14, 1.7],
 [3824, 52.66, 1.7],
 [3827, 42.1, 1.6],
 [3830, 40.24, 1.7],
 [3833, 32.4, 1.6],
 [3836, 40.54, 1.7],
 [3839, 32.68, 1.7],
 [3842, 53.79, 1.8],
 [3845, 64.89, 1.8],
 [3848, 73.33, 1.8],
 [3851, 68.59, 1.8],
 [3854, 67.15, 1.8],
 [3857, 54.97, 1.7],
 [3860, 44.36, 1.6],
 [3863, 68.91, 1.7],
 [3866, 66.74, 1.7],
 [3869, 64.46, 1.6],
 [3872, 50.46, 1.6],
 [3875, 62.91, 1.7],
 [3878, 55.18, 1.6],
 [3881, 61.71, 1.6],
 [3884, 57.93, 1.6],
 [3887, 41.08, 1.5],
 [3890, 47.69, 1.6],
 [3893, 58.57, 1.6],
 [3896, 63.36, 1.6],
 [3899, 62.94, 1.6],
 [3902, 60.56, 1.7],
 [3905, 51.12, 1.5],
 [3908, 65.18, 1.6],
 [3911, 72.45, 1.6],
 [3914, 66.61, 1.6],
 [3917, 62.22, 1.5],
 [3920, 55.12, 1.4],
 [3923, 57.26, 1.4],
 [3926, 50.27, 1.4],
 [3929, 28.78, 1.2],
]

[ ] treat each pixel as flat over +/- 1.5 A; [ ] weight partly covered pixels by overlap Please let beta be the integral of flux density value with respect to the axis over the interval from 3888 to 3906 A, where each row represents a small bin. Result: 1028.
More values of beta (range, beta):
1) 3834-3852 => 983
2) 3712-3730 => 971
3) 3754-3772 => 1005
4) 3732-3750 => 778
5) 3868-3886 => 1046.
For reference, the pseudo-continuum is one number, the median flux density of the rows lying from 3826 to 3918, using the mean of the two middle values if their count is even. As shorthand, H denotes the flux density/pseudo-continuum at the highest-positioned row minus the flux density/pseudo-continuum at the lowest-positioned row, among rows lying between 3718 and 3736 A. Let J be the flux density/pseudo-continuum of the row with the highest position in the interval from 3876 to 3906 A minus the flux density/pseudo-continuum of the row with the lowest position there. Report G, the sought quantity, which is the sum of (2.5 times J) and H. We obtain -0.3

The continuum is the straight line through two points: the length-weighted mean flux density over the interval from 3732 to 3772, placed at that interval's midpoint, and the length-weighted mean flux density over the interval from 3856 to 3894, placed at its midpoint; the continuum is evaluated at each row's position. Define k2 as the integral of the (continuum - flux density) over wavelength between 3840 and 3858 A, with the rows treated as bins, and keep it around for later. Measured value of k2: -145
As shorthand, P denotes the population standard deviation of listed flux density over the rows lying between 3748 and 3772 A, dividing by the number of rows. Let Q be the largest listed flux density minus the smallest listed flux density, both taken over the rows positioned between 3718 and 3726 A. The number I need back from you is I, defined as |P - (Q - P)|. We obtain 0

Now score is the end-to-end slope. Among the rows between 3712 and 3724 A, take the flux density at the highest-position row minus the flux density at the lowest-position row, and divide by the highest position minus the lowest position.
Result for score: -2.9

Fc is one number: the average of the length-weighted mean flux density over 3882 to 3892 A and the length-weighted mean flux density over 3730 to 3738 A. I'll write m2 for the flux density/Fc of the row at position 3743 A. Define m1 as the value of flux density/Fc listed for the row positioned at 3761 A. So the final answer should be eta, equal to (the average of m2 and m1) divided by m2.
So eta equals 1.06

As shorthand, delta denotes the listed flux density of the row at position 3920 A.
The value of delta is 55.12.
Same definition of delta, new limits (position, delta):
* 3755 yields 69.06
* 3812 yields 65.04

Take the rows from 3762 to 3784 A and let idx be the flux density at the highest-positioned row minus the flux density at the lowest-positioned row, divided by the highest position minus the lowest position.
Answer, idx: 0.98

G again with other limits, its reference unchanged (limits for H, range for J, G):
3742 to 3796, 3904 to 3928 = 0.1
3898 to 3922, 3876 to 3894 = 0.0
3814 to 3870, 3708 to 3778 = 0.9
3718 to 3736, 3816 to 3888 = -1.0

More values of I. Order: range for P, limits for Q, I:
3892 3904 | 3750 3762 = 19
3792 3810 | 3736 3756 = 24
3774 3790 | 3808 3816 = 10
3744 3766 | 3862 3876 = 6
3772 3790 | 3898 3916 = 14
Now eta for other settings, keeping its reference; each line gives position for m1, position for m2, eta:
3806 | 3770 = 1.07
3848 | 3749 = 1.85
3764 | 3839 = 1.31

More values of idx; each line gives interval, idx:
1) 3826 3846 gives 1.27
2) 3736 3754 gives 1.12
